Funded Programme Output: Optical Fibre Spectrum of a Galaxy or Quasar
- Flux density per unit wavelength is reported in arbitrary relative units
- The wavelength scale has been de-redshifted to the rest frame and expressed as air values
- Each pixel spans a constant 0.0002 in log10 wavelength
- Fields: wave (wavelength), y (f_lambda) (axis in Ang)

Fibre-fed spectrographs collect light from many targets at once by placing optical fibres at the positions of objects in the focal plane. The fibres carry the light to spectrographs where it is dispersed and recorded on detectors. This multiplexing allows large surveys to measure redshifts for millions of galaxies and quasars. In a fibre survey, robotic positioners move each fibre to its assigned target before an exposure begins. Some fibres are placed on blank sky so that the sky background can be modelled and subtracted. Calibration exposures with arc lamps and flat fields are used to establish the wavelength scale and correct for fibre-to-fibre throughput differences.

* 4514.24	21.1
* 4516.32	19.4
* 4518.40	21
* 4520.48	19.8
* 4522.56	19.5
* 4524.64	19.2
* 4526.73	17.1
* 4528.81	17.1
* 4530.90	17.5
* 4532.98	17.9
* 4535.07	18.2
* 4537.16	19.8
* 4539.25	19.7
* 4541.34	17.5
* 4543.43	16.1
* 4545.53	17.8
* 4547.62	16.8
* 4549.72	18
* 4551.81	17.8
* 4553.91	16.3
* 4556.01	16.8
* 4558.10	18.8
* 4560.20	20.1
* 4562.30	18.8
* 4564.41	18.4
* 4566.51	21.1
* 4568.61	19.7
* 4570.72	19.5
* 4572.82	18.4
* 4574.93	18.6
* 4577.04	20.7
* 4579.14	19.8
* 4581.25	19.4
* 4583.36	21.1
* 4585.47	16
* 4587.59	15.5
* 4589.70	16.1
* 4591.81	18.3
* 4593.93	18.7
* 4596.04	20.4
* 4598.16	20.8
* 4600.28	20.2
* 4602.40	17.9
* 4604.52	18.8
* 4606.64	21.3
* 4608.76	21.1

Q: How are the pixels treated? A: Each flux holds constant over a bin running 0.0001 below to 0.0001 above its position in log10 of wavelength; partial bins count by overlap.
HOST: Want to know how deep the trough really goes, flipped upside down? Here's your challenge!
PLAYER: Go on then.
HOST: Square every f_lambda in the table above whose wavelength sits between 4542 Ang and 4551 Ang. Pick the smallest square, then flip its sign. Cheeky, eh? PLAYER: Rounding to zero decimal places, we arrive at -259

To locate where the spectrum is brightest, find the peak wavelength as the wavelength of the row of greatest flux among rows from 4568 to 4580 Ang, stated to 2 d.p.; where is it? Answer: 4577.04 Ang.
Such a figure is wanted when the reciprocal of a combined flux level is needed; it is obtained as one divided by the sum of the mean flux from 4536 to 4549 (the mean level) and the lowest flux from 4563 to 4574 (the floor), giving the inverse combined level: 0.0275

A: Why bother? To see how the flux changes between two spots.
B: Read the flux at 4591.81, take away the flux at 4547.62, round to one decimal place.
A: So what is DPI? 1.5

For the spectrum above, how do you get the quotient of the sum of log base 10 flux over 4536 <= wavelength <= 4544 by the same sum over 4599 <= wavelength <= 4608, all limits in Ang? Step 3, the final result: 0.98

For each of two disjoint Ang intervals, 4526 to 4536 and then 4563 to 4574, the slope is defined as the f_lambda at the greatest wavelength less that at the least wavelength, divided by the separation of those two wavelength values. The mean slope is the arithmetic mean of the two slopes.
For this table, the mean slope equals 0.1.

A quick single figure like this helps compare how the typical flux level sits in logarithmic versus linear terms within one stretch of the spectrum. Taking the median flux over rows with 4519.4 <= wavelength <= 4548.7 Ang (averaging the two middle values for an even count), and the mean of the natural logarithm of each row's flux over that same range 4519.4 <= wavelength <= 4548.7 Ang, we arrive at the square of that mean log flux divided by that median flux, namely 0.470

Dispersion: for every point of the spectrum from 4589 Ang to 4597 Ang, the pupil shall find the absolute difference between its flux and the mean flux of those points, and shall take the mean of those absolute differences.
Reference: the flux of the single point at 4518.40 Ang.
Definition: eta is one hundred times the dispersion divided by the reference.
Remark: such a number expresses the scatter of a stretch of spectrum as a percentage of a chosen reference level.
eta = 6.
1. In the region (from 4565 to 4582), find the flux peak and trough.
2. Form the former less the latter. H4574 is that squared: 7.3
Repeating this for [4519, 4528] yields 7.3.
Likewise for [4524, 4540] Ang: 7.3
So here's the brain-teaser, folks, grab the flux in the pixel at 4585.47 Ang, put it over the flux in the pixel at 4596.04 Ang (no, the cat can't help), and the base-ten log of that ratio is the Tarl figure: -0.11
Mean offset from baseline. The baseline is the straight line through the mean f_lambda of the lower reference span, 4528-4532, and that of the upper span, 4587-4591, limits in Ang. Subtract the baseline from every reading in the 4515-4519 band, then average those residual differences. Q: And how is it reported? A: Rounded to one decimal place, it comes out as 2.6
